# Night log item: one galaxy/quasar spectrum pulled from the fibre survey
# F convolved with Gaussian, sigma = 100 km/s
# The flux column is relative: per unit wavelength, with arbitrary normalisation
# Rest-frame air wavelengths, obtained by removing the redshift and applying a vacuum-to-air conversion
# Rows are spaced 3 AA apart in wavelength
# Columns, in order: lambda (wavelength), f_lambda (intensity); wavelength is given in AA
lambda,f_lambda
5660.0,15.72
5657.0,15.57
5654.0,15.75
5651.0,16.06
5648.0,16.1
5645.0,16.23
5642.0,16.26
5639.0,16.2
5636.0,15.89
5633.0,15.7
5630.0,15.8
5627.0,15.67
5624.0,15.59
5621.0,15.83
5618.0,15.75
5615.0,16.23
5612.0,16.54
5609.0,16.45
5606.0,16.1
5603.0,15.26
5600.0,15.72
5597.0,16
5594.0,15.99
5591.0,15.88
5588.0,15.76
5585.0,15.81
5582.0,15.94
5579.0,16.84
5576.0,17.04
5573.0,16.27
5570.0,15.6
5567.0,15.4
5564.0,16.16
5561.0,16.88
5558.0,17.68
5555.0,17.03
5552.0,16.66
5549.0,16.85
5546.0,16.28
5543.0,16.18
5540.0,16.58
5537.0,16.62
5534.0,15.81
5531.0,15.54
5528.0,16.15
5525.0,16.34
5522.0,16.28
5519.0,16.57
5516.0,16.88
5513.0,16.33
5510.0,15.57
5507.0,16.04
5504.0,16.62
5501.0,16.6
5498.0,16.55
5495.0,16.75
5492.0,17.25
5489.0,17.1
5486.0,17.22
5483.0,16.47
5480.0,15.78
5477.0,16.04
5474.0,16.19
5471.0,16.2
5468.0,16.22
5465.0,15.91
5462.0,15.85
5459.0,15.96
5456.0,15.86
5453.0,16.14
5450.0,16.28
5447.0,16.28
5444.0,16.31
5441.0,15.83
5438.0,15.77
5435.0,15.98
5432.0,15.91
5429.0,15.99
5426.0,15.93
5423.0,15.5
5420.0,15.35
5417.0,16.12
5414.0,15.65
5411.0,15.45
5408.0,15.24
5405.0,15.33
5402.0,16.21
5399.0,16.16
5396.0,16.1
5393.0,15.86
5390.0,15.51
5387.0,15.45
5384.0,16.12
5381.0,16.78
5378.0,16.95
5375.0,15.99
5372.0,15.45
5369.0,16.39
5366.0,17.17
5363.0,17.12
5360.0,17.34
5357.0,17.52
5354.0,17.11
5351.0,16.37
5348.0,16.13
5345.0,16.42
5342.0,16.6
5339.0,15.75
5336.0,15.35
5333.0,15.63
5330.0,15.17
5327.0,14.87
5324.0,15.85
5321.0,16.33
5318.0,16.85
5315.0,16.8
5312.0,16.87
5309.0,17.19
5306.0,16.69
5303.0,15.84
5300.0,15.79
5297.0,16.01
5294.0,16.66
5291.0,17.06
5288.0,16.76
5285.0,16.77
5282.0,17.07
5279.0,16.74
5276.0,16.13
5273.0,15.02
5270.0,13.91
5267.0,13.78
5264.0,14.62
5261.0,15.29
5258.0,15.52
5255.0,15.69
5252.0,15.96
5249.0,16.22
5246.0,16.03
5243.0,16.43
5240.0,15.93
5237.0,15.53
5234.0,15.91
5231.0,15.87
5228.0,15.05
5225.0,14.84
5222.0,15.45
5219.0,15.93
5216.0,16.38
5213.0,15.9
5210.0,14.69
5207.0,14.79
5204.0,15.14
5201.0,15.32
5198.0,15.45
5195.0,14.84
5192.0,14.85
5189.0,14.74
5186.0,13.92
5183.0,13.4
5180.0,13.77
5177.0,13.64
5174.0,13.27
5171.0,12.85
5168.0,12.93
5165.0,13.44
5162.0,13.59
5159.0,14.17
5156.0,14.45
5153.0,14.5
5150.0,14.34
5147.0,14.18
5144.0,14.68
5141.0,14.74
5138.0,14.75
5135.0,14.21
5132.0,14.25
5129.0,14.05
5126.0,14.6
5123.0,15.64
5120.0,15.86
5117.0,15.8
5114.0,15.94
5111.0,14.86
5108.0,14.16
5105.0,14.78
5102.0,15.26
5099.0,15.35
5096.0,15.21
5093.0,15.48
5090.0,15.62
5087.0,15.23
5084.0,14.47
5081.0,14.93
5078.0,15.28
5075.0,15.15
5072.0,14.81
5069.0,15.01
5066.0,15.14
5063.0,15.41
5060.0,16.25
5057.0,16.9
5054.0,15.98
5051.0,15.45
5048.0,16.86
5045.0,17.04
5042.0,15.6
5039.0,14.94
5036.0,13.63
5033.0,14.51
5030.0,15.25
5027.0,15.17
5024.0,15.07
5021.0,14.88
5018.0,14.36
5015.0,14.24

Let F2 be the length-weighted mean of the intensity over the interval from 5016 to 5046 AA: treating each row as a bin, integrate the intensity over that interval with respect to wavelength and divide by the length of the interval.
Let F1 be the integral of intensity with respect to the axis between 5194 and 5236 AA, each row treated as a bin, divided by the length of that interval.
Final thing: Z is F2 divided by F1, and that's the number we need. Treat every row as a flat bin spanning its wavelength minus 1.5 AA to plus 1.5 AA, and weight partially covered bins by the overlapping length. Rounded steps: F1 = 15.4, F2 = 15.0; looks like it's 0.97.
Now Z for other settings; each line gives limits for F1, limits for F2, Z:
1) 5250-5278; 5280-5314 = 1.10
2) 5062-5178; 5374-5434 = 1.08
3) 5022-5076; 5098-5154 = 0.96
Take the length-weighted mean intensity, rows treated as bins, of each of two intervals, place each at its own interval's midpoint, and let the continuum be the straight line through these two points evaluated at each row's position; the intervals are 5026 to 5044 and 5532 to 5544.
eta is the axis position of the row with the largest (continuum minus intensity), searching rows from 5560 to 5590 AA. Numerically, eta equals 5567.0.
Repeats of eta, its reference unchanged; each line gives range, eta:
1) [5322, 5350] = 5327.0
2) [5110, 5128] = 5126.0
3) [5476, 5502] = 5480.0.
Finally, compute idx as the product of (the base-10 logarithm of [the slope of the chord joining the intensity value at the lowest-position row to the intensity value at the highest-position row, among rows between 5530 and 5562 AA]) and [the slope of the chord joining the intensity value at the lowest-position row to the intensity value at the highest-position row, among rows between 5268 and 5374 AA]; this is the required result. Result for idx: -0.02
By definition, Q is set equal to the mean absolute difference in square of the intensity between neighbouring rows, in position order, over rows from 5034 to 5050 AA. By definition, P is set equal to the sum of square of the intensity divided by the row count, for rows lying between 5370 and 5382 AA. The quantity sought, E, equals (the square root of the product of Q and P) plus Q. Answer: 113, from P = 266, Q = 27.7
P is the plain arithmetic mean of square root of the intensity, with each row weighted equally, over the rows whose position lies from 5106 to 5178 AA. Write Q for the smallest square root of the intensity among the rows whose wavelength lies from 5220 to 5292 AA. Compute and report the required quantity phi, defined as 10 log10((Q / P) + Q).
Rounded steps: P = 3.79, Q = 3.71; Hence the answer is 6.71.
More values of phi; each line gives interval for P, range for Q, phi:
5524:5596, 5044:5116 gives 6.72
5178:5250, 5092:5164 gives 6.66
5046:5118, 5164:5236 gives 6.53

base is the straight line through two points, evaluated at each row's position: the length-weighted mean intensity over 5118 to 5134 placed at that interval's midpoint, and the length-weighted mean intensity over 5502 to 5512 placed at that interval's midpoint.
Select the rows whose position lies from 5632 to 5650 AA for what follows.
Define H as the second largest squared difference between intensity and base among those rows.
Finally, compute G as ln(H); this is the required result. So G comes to -0.89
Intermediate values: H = 0.41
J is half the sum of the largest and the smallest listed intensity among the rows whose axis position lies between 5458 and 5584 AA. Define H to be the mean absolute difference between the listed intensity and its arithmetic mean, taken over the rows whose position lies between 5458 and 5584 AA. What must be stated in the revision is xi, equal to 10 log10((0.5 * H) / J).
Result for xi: -18.9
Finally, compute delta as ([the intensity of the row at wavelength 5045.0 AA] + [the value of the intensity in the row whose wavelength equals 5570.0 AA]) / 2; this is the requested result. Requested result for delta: 16.32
